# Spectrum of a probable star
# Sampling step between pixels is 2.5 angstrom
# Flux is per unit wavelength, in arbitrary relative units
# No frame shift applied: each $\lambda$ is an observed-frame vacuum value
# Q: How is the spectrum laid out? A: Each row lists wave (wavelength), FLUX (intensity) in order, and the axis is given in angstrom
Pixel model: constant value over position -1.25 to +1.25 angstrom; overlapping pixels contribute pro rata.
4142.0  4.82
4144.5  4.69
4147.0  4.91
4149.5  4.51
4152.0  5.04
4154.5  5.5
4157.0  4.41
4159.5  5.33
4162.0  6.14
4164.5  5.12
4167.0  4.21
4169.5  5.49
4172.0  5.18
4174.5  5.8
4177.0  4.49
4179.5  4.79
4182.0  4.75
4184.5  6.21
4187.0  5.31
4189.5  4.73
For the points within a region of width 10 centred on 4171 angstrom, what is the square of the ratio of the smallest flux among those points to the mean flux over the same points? 0.66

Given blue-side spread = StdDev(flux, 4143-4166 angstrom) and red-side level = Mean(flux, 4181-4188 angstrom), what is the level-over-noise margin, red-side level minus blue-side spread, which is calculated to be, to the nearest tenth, 4.9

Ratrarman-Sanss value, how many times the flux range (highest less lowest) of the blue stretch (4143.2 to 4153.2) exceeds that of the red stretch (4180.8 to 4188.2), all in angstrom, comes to 0.36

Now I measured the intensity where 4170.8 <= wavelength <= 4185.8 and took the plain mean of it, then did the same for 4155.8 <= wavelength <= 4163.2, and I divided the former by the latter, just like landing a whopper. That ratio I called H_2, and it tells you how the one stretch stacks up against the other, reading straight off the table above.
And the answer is 0.983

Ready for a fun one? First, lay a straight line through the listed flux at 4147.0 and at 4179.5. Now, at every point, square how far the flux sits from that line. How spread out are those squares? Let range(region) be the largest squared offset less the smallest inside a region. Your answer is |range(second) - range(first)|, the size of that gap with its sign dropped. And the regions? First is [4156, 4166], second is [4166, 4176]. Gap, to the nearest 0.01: 0.72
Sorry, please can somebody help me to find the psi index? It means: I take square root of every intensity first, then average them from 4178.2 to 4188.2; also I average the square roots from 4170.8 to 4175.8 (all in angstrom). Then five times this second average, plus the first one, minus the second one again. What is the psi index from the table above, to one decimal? 11.7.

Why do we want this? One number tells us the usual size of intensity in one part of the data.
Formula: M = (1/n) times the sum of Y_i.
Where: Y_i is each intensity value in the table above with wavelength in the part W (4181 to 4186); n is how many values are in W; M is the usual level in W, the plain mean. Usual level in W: 5.5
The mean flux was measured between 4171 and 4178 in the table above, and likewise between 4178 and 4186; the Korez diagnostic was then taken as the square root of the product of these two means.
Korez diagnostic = 5.20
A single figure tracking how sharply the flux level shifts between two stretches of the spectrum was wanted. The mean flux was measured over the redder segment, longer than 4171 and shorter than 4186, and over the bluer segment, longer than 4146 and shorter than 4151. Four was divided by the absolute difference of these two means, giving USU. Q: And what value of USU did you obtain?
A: 8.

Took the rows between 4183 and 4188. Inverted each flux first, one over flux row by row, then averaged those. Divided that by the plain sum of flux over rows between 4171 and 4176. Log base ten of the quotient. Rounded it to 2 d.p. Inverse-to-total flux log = -1.80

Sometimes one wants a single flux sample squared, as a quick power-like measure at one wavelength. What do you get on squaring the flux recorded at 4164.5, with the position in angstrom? 26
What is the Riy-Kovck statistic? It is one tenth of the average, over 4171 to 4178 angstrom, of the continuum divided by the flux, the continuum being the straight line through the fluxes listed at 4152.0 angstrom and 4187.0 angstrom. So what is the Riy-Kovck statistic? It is 0.102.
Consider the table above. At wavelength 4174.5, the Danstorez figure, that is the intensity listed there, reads 5.8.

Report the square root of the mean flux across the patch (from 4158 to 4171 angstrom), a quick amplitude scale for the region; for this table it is 2.29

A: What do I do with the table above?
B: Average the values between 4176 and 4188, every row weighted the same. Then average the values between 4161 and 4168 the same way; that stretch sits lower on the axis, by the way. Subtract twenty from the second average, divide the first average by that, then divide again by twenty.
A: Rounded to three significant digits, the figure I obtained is -0.0172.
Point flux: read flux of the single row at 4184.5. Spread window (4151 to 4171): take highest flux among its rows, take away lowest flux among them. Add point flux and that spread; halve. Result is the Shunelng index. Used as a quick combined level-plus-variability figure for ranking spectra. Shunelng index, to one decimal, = 4.1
